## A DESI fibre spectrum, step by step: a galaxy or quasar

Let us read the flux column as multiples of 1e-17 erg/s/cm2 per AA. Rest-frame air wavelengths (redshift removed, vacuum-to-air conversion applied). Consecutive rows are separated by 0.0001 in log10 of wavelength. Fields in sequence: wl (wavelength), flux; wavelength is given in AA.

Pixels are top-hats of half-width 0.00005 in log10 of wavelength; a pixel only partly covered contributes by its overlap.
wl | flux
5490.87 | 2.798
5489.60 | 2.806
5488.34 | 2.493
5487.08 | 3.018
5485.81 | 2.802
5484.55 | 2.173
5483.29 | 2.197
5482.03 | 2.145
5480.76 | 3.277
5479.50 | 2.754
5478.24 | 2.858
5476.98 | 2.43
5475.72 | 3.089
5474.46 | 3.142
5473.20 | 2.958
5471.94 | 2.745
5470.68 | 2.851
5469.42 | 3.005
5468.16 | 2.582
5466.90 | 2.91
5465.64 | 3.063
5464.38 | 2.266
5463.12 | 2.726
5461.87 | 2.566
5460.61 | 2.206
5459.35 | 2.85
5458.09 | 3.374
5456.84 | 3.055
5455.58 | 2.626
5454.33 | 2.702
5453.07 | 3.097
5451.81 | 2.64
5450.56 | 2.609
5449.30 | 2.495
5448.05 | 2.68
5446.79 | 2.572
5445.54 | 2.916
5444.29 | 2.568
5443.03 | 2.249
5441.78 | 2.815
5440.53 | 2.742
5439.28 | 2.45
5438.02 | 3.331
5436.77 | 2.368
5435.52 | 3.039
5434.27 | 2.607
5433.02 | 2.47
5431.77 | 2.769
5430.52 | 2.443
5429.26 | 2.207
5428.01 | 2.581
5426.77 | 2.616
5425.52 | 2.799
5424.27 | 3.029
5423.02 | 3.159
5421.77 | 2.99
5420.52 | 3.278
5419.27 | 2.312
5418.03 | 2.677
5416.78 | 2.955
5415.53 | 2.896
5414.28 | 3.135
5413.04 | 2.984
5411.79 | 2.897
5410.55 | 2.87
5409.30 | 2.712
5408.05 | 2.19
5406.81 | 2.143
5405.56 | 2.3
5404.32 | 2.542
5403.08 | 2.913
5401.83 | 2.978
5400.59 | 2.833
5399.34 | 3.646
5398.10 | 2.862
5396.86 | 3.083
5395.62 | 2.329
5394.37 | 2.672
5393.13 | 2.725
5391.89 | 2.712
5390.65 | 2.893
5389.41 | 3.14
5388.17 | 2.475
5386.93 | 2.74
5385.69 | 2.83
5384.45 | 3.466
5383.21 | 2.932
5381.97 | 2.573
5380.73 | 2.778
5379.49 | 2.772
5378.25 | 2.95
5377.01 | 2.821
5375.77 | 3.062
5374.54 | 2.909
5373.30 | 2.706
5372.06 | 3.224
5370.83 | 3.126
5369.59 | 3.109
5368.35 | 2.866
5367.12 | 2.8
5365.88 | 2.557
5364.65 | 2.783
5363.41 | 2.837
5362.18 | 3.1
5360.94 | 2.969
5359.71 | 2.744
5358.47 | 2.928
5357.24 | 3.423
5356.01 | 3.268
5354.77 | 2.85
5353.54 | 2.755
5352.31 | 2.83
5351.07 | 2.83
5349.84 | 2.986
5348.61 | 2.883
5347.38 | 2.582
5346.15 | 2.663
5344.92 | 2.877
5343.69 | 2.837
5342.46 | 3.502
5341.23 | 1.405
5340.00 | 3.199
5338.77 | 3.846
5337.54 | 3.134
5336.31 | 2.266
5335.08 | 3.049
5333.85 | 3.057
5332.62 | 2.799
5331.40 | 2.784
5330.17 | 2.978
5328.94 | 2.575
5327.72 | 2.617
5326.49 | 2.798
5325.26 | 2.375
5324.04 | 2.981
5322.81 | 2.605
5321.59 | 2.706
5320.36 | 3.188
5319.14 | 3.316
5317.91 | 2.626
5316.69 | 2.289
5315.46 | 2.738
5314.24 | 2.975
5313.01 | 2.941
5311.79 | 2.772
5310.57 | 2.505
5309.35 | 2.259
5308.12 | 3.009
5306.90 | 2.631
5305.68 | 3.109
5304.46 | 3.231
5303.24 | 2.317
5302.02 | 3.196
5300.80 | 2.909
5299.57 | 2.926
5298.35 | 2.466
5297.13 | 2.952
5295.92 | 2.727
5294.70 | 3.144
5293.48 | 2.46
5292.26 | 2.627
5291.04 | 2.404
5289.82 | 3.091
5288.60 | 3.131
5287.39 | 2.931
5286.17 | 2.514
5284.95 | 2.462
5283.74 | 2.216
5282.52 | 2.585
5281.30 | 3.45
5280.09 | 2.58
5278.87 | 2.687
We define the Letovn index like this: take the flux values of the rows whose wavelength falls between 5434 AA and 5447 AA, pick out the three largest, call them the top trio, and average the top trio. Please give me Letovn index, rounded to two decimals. 3.10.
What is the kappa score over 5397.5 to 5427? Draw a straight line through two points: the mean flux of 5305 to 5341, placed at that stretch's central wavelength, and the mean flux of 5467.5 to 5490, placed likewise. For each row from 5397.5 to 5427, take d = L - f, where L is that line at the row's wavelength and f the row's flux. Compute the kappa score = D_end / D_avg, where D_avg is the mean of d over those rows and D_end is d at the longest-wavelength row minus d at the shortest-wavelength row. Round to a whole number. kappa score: -5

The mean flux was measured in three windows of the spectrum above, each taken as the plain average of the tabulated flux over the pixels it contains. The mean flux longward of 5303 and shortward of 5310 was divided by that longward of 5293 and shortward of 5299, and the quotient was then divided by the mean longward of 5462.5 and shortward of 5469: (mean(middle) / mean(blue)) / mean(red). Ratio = 0.37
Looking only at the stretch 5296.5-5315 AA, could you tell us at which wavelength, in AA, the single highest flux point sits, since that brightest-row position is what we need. 5304.46 AA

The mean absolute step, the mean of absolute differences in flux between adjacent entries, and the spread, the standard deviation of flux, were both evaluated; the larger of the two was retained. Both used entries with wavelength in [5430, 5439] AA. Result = 0.47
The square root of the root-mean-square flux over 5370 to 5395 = 1.70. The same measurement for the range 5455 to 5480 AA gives 1.68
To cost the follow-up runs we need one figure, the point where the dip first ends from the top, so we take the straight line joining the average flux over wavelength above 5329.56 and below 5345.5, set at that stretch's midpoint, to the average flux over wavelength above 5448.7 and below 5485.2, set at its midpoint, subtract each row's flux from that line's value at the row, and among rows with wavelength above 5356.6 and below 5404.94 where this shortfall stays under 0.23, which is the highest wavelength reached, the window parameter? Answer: 5403.08 AA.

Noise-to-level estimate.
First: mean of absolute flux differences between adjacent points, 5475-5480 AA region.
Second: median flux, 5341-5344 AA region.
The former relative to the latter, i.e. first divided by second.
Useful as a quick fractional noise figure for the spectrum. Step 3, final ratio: 0.14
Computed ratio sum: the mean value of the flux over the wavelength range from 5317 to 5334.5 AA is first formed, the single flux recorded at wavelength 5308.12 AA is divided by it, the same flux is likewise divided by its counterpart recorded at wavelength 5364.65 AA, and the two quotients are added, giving 2.2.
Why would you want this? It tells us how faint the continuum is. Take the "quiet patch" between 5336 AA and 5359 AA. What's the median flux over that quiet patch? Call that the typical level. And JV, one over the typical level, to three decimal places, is 0.348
